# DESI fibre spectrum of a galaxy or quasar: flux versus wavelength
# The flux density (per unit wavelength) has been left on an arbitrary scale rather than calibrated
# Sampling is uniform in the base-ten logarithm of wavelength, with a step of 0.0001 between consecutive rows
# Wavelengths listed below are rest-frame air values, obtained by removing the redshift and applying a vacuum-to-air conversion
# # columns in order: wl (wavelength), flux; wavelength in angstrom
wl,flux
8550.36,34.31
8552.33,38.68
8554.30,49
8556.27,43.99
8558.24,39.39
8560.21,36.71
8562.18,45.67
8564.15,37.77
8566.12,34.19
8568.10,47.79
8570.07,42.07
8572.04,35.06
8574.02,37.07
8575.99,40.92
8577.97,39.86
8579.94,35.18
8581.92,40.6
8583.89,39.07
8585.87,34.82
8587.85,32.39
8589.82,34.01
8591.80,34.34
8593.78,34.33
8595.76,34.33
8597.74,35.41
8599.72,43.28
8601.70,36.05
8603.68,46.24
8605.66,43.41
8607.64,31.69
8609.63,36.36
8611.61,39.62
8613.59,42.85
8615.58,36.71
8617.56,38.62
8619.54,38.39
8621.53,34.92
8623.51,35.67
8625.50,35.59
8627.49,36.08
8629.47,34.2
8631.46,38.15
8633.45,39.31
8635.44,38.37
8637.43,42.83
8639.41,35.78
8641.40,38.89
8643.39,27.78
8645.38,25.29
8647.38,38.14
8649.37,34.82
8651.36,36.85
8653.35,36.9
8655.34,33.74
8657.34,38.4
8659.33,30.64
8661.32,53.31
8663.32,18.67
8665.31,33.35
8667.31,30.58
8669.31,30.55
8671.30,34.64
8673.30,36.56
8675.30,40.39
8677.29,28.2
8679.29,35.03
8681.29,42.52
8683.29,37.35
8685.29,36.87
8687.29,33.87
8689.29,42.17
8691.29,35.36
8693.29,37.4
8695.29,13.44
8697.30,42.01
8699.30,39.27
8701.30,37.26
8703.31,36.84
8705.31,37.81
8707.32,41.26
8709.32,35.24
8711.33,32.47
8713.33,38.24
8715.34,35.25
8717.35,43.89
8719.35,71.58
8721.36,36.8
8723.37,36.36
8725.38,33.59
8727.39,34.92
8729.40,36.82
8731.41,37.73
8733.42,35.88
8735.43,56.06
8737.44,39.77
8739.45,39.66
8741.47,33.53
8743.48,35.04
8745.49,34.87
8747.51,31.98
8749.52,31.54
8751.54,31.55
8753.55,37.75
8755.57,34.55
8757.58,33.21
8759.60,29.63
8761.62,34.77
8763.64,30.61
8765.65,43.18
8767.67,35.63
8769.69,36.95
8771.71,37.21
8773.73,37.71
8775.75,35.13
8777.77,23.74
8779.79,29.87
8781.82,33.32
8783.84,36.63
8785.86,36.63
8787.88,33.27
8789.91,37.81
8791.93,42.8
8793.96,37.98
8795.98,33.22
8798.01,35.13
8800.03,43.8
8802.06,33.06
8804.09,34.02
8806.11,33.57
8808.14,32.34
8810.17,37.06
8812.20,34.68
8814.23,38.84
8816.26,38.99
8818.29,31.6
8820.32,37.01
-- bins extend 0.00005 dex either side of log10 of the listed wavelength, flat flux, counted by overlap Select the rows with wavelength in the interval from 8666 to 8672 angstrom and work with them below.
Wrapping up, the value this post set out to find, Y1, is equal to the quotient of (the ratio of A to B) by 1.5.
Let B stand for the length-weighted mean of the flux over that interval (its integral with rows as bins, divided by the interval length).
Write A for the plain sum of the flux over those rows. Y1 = 2.0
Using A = 96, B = 32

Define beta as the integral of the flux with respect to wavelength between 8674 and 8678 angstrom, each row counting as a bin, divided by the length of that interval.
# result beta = 35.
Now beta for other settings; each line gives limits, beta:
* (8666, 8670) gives 31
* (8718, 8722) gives 55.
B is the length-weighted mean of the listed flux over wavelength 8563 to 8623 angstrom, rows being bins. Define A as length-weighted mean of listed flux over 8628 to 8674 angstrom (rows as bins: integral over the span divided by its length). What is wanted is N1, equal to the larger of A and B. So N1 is 37.9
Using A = 35.1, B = 37.9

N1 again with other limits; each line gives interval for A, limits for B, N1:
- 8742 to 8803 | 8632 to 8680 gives 35.0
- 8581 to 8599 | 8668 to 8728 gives 37.2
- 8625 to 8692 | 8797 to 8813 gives 35.6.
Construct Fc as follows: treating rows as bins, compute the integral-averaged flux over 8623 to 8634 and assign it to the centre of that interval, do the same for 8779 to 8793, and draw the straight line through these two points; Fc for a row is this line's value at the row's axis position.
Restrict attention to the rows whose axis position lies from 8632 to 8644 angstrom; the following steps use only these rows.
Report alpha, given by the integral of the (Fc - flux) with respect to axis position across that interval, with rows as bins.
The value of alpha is -14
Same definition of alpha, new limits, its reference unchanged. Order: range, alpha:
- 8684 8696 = 29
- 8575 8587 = -21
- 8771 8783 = 37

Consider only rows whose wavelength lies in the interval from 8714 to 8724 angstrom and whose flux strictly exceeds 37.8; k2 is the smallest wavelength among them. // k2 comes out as 8717.35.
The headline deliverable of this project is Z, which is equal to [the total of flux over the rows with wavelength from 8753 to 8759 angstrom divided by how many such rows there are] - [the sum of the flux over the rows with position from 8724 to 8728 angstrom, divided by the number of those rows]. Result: 0.9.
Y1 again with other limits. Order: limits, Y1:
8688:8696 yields 2.6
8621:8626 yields 2.0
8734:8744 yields 3.3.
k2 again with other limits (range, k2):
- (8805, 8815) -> 8814.23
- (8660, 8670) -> 8661.32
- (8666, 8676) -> 8675.30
